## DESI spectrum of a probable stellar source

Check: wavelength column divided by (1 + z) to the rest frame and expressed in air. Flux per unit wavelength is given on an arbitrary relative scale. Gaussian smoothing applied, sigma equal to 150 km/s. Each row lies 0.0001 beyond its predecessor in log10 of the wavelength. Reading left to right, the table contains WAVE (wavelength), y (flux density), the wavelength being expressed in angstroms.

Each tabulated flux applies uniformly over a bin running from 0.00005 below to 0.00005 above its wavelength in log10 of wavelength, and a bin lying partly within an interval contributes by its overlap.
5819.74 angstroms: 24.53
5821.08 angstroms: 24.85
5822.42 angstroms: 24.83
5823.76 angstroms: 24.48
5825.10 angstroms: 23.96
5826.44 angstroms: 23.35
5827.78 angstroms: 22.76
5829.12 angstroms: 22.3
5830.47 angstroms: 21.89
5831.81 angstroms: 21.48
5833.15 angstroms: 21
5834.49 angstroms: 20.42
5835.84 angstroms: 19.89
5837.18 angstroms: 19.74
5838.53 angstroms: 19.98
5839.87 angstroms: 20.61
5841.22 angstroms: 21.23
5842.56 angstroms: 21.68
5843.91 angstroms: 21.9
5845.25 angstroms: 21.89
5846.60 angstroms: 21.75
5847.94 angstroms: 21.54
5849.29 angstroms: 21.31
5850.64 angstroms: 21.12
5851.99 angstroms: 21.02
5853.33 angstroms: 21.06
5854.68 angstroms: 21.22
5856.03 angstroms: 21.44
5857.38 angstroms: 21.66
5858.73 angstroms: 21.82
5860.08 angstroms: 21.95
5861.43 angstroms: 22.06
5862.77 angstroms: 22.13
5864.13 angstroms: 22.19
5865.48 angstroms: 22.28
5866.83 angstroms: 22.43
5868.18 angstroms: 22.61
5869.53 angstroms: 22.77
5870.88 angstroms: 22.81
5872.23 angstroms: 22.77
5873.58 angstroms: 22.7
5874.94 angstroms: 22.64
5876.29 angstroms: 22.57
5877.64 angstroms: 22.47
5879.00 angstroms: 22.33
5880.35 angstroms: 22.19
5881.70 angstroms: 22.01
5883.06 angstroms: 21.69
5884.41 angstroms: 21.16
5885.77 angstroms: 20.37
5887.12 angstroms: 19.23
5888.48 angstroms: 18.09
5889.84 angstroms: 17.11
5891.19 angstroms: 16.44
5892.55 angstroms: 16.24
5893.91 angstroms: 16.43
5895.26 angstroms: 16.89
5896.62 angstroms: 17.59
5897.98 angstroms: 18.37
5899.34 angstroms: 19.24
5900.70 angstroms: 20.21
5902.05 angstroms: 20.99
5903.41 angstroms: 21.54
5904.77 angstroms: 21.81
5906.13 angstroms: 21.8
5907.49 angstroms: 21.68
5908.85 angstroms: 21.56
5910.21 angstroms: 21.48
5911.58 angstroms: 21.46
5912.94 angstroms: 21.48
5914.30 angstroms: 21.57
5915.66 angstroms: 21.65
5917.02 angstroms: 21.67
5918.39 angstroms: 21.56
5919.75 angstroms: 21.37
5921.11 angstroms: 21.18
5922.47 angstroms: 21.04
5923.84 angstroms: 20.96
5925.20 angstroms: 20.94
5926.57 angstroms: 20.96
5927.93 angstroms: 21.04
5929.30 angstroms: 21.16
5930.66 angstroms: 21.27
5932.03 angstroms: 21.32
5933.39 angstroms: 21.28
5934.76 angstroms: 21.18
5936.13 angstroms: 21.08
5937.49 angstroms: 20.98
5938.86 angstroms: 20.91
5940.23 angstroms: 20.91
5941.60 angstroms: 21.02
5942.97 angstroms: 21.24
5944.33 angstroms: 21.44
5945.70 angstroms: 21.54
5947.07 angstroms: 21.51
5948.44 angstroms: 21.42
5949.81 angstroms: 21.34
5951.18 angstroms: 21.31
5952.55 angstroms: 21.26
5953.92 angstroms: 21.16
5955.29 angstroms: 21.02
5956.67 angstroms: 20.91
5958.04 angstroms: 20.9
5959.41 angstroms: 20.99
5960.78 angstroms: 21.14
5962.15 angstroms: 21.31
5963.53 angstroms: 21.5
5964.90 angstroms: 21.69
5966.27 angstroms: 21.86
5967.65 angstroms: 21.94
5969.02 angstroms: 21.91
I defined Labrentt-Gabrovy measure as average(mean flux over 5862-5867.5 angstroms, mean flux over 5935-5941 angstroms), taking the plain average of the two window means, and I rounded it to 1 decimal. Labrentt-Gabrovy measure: 21.6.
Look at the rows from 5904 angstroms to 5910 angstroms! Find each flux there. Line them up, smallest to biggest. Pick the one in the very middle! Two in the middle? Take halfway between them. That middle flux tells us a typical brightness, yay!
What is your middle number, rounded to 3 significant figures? 21.7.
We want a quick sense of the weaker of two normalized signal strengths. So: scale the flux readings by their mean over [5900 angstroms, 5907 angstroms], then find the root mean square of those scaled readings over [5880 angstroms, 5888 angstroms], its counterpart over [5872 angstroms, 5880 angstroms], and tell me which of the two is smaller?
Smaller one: 0.99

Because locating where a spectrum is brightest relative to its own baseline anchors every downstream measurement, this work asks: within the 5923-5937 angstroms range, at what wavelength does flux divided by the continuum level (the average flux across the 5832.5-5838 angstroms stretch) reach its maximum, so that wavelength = 5932.03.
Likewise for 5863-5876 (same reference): 5870.88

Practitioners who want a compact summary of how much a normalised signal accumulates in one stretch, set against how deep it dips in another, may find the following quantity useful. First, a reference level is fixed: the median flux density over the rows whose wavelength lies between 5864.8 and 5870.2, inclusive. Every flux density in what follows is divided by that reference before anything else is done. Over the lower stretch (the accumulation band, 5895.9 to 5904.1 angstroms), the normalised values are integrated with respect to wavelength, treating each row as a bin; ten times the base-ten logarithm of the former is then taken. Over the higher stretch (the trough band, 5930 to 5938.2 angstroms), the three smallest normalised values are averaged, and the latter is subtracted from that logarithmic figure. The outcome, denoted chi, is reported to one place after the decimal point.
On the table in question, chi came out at 7.6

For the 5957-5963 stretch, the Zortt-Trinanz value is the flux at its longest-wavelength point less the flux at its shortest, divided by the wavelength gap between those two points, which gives 0.10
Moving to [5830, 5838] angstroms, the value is -0.32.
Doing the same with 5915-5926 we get -0.07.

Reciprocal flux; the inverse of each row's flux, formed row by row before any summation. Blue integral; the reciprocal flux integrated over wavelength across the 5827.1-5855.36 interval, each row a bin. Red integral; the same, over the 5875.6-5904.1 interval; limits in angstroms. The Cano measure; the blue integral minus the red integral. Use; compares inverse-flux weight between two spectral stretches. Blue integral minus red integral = -0.135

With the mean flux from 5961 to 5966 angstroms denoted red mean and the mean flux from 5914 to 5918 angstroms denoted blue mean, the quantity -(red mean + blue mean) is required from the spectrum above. -43.1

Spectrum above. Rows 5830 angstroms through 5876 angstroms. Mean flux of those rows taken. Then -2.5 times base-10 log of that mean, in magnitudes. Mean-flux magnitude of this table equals -3.34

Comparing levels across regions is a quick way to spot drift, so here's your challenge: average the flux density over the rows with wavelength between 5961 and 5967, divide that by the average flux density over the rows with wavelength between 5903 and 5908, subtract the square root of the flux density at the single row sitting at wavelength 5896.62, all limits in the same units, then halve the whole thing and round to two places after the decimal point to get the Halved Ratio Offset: -1.60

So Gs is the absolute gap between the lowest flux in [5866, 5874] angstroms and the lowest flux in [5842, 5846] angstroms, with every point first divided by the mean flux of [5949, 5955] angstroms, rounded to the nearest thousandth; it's 0.035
